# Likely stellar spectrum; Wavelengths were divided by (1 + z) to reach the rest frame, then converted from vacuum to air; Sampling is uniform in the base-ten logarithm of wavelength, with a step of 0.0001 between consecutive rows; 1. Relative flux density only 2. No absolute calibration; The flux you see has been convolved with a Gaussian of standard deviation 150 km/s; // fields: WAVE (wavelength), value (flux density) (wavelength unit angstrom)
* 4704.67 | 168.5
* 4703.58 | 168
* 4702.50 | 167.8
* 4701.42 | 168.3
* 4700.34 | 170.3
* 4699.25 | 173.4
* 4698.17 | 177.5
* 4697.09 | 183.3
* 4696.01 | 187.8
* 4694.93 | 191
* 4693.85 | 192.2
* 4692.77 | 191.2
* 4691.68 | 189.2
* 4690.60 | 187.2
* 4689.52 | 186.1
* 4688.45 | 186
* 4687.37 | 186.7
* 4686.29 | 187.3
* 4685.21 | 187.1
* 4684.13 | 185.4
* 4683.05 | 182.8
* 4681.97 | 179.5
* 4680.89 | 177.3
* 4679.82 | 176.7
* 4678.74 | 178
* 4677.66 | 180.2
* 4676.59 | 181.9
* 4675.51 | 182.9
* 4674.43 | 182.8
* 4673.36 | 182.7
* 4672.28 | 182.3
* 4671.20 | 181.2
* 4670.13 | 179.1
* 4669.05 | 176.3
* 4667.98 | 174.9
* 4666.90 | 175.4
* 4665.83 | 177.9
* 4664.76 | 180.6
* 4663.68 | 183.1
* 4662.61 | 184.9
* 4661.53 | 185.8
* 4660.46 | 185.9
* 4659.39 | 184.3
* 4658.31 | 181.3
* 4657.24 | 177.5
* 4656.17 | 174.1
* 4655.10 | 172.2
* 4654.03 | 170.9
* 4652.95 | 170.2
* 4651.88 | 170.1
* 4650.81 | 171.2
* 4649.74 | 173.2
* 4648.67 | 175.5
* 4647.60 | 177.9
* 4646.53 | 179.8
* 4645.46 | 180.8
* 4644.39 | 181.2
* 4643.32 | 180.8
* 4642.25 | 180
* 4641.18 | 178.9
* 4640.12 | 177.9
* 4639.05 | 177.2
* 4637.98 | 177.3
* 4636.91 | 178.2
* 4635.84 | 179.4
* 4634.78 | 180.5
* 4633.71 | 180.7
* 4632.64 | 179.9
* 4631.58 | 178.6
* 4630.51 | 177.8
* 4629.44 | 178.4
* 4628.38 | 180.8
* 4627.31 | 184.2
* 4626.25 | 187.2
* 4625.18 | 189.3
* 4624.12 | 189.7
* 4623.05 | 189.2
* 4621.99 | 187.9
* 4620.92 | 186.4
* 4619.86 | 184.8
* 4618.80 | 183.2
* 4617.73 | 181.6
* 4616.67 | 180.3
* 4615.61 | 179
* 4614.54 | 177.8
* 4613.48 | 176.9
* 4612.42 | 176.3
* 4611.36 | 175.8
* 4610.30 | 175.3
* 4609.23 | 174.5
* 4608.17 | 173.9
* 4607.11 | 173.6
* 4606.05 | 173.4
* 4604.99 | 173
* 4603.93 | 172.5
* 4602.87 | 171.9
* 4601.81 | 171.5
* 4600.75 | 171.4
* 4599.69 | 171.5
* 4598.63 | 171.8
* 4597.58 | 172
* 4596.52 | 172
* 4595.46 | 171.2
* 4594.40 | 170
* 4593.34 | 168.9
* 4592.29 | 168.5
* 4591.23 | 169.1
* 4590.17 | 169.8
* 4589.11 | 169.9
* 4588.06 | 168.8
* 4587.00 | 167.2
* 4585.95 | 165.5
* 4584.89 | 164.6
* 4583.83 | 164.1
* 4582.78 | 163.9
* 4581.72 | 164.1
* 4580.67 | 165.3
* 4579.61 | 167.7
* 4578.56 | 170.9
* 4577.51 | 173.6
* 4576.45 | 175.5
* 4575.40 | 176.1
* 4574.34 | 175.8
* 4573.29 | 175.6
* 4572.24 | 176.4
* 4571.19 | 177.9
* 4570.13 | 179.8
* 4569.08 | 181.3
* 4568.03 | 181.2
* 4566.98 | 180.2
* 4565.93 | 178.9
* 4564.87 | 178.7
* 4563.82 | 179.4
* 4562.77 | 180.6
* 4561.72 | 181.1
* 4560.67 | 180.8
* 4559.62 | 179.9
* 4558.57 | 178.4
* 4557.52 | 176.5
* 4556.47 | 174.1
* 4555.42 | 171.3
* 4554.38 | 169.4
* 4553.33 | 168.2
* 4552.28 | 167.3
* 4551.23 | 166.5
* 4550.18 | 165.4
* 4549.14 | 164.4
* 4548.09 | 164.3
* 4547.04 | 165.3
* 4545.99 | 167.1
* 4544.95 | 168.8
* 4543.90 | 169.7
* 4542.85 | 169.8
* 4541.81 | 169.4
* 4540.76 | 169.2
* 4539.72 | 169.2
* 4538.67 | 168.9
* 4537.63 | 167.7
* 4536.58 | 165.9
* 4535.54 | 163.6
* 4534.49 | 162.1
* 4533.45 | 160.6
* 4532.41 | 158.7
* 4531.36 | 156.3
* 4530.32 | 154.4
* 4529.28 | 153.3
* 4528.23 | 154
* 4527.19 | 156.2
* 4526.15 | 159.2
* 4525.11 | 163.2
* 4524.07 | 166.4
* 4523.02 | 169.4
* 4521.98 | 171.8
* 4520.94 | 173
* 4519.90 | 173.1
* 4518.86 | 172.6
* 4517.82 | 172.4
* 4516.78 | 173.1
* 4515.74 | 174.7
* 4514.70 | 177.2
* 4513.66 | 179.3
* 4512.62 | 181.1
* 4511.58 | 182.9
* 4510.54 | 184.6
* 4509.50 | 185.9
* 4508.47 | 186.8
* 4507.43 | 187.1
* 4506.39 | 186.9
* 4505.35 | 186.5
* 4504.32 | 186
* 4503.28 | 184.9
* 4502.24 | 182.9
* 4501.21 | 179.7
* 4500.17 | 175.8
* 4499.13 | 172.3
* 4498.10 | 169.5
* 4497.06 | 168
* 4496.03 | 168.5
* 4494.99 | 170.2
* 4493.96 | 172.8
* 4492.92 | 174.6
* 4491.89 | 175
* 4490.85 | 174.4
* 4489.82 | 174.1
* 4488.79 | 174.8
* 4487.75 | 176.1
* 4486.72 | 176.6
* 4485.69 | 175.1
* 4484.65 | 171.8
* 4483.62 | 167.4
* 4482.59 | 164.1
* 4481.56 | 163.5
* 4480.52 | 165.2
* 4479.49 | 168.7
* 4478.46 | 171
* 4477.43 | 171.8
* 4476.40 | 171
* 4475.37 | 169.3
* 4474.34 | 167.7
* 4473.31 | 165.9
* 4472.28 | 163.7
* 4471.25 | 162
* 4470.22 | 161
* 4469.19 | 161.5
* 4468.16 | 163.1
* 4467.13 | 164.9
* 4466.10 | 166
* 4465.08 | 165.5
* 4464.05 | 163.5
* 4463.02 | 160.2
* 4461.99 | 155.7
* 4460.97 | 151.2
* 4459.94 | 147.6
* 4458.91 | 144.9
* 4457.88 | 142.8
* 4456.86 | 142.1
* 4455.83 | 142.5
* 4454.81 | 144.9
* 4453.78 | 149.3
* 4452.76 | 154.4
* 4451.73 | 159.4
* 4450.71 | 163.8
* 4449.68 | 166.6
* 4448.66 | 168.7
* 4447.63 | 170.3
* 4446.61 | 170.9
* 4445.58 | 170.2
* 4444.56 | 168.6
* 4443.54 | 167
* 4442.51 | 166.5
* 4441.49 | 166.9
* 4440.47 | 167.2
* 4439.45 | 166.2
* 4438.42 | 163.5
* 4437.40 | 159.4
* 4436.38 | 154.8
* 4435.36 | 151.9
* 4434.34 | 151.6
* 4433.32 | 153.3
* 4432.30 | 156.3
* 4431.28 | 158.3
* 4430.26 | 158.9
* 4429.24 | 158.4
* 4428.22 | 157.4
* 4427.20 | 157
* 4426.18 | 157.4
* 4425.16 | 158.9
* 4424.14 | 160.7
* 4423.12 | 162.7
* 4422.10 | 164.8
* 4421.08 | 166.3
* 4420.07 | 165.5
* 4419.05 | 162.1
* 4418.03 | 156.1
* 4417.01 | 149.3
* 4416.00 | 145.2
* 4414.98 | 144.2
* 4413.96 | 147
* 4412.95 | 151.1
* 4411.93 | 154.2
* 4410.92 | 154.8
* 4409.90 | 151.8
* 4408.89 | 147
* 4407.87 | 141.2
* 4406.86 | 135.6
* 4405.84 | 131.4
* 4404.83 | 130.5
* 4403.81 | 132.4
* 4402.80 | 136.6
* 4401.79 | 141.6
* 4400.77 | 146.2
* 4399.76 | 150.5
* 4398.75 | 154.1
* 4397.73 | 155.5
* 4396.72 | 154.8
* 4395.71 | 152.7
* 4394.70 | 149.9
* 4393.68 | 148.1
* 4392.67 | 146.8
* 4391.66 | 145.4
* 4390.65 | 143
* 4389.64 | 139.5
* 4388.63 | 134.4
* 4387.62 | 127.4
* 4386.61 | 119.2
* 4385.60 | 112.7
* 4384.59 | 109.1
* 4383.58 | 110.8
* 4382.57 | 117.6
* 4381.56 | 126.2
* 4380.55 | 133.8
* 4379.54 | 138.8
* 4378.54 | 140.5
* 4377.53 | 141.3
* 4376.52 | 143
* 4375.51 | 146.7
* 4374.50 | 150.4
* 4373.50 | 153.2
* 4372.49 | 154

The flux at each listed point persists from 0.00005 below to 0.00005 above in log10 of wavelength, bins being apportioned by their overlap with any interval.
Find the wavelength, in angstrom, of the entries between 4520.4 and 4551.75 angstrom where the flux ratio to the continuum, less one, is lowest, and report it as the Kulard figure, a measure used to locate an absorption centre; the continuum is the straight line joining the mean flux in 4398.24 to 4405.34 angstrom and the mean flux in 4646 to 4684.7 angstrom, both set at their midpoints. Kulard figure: 4529.28 angstrom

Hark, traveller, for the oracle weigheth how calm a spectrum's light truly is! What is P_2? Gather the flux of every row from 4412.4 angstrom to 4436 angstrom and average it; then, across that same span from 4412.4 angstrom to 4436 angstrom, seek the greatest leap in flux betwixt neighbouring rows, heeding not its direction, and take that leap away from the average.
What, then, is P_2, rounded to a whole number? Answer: 149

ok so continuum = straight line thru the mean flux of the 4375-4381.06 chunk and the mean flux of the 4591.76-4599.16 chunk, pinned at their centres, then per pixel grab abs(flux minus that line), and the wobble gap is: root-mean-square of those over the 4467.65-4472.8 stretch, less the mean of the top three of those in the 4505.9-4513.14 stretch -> -19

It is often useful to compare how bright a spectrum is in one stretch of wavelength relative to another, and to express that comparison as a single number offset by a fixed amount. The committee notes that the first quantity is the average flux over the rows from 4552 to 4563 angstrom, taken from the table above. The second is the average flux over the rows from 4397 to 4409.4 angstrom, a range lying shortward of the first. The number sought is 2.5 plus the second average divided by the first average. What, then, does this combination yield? 3.31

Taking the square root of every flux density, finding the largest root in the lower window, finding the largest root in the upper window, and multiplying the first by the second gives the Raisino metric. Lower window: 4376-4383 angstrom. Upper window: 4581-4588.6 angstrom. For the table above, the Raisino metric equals 155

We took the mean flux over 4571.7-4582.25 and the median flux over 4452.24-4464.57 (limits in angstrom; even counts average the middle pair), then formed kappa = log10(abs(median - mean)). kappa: 1.4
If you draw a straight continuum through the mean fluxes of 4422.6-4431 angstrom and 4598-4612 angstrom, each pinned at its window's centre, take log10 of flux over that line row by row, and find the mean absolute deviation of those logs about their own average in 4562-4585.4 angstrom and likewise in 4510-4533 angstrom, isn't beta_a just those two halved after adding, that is 0.0191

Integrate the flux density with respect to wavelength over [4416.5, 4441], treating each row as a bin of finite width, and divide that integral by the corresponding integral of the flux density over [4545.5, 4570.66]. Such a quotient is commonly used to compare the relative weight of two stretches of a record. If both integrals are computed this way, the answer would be 0.89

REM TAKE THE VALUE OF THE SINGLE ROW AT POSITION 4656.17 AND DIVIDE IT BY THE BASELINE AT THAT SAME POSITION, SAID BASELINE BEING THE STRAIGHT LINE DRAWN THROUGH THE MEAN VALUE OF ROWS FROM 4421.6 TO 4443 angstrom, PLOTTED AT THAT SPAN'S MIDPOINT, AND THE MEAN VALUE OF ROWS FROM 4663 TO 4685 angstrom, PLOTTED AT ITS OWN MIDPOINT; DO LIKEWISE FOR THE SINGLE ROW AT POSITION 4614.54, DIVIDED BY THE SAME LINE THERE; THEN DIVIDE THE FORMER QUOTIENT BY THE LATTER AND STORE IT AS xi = 0.96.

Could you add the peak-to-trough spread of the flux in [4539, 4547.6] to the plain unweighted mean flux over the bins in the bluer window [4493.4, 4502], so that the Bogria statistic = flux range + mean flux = 177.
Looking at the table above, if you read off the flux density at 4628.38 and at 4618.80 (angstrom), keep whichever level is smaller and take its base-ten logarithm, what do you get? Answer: 2.26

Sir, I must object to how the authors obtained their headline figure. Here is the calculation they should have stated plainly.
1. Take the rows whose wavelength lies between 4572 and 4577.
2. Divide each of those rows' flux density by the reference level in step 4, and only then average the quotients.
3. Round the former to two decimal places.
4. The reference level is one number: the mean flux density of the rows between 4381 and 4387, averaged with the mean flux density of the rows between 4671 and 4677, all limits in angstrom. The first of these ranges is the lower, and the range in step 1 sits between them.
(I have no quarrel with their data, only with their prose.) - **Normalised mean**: 1.18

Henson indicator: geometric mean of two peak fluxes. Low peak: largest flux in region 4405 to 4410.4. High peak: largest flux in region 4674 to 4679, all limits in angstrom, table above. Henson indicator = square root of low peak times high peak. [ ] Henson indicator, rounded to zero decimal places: 167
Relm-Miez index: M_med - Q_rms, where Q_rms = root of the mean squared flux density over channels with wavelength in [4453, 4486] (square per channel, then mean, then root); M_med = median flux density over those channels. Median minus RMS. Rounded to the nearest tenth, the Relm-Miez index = 2.5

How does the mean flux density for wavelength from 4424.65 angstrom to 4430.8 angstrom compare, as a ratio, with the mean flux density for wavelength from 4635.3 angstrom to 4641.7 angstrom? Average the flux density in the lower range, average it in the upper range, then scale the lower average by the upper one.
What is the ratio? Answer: 0.89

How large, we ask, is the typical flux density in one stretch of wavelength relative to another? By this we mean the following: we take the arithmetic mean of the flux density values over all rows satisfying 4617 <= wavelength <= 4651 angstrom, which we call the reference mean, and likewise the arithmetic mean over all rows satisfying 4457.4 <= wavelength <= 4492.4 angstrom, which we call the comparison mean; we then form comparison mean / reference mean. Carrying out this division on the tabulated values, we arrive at 0.913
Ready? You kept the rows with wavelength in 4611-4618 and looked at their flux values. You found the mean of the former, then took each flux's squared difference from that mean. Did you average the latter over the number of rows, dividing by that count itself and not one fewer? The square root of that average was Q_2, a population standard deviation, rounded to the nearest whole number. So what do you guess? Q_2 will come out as 2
